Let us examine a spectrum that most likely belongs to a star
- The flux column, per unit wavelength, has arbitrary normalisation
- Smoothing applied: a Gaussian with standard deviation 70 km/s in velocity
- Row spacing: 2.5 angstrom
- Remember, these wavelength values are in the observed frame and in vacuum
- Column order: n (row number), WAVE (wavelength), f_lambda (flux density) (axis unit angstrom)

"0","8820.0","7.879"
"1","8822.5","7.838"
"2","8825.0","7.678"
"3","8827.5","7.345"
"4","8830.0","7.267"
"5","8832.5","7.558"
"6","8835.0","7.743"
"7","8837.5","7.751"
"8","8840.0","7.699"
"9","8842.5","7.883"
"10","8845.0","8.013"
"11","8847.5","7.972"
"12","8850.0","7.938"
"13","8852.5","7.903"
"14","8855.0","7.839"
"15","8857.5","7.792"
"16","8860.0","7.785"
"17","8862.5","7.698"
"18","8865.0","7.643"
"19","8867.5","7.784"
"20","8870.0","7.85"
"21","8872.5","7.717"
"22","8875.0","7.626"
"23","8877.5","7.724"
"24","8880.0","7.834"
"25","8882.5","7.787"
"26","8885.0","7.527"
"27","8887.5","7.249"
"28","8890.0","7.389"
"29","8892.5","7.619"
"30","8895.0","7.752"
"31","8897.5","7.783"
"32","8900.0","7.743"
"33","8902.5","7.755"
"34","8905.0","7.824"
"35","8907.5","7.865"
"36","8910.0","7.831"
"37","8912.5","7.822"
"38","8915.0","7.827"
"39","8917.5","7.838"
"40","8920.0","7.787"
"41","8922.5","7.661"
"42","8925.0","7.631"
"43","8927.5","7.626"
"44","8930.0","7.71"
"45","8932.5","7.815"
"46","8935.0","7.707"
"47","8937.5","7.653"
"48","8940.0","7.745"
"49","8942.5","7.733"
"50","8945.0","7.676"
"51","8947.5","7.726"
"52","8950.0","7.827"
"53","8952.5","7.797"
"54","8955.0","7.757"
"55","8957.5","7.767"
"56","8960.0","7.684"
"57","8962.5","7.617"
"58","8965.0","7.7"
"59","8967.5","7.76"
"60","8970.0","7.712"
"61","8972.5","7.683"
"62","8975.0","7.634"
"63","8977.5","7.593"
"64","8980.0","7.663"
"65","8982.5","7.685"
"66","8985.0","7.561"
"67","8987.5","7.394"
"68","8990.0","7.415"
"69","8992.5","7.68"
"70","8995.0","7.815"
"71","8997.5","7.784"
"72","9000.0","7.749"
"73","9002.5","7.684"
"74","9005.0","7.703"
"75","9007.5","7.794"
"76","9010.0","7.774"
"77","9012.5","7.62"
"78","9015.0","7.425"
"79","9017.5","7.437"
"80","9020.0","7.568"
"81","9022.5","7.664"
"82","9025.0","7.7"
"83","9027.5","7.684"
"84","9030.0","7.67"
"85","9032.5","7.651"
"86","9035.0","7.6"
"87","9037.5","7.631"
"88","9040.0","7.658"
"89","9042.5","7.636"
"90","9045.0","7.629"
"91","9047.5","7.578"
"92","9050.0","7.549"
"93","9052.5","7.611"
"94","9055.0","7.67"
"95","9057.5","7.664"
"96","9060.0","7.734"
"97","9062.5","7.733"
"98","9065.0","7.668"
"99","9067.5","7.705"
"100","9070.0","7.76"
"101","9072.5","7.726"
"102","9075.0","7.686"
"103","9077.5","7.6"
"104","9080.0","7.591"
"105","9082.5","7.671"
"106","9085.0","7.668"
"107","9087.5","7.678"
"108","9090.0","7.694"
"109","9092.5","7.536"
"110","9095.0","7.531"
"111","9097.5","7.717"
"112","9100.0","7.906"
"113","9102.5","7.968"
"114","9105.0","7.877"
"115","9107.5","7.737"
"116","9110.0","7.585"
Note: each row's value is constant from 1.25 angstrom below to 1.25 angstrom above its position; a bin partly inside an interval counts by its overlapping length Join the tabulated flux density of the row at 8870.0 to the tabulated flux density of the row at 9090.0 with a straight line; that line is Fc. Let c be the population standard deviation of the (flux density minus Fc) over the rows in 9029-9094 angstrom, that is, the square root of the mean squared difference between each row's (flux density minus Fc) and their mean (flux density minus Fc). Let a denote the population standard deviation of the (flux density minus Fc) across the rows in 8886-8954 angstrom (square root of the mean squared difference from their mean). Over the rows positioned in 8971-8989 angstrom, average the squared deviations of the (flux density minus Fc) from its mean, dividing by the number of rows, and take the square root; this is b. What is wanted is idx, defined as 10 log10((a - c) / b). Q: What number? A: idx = -1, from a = 0.139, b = 0.09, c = 0.059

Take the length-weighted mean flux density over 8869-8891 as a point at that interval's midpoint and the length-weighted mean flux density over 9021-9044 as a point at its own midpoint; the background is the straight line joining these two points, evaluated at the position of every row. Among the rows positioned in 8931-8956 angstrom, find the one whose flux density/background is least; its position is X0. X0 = 8937.5 angstrom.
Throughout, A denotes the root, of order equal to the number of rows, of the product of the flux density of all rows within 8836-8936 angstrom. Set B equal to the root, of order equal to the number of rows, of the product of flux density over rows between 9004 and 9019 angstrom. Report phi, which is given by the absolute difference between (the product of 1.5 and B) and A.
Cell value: 3.69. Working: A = 7.749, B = 7.62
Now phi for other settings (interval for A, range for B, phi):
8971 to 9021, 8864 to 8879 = 3.95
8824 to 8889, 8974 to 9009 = 3.77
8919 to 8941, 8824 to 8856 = 3.90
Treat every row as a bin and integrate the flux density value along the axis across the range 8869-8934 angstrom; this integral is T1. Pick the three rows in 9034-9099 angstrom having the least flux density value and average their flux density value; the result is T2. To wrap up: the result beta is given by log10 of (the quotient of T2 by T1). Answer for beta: -1.82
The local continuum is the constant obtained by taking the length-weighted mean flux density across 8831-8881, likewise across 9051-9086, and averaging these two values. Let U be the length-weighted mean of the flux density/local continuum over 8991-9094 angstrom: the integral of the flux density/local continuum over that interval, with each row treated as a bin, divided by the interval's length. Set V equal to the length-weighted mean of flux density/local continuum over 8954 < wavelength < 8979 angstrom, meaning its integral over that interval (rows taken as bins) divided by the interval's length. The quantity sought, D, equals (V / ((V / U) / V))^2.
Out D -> 0.97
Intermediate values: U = 0.991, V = 0.99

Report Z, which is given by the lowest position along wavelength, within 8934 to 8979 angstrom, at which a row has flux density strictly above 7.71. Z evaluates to 8940.0 angstrom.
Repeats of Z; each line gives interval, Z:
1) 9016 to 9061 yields 9060.0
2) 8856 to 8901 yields 8857.5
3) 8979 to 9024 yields 8995.0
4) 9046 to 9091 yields 9060.0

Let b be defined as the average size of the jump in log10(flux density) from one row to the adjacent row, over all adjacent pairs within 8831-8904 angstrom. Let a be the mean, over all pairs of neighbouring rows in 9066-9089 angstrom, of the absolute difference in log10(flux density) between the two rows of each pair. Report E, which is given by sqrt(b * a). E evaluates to 0.0035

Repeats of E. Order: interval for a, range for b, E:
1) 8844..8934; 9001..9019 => 0.0046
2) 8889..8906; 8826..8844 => 0.0061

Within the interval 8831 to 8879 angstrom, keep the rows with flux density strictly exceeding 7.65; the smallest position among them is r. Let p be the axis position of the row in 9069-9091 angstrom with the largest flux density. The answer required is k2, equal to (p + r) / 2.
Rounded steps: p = 9070.0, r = 8835.0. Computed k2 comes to 8952.5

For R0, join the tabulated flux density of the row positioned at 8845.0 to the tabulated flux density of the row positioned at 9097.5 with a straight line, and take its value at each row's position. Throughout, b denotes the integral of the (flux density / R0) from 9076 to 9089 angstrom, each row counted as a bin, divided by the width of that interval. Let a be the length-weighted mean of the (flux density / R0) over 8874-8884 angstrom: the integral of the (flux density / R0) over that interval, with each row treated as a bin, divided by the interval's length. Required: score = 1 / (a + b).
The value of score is 0.510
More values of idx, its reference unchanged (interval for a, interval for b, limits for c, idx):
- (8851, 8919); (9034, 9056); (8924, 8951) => 3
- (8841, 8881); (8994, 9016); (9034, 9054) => -2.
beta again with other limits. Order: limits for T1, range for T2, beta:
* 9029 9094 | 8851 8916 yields -1.83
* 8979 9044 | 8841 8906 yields -1.83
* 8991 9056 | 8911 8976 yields -1.81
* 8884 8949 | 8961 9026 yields -1.83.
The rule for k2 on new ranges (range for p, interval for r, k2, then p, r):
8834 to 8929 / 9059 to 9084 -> 8952.5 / 8845.0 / 9060.0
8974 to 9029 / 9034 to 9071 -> 9017.5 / 8995.0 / 9040.0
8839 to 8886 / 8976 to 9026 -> 8912.5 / 8845.0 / 8980.0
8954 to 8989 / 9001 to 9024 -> 8980.0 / 8957.5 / 9002.5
